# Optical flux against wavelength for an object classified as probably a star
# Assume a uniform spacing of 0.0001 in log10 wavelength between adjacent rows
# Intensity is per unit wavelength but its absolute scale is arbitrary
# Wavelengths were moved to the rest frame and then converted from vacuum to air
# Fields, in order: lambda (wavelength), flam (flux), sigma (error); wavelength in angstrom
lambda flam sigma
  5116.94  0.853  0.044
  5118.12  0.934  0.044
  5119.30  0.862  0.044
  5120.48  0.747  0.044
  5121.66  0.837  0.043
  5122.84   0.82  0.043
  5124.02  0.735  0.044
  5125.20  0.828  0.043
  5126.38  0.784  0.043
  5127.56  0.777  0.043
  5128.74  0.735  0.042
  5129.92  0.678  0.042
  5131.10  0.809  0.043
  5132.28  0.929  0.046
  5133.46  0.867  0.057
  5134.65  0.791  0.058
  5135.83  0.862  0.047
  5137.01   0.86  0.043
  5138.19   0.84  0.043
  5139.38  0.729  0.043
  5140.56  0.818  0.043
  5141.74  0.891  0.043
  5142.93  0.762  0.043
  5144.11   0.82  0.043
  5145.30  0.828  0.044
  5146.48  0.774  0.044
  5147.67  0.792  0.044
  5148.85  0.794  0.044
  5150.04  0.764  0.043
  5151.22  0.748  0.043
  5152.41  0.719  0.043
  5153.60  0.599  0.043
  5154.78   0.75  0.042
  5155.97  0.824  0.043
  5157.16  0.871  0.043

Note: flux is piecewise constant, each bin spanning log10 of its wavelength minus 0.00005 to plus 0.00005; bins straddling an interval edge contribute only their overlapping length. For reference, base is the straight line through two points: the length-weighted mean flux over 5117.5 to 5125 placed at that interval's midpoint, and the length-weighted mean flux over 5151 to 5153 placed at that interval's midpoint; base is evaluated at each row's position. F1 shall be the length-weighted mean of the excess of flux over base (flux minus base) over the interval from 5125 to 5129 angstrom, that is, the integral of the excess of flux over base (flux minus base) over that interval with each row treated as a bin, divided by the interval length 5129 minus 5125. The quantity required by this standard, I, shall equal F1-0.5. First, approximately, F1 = -0.025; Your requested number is -0.525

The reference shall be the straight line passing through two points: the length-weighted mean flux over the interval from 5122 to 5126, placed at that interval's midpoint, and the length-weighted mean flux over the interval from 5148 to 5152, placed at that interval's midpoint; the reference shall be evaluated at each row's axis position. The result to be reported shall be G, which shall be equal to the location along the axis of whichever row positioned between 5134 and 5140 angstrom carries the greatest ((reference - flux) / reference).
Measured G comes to 5139.38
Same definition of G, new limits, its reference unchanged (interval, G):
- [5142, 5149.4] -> 5142.93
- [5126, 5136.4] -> 5129.92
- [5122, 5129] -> 5124.02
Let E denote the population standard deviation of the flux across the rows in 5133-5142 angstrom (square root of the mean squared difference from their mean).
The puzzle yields 0.05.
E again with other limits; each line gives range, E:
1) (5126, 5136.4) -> 0.07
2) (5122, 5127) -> 0.04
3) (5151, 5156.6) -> 0.07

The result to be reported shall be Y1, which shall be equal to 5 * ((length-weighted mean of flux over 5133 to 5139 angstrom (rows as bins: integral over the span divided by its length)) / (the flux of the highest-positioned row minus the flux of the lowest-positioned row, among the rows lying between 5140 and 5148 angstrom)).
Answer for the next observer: -161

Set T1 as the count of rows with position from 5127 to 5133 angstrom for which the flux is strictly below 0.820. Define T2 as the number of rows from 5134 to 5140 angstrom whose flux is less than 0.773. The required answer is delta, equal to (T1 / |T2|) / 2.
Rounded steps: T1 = 4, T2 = 1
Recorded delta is 2.0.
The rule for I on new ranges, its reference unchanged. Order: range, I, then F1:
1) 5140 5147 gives -0.439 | 0.061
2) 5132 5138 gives -0.424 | 0.076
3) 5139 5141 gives -0.491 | 0.009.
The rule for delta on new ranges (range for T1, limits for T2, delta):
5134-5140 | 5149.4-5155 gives 0.2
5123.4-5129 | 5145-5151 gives 2.0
